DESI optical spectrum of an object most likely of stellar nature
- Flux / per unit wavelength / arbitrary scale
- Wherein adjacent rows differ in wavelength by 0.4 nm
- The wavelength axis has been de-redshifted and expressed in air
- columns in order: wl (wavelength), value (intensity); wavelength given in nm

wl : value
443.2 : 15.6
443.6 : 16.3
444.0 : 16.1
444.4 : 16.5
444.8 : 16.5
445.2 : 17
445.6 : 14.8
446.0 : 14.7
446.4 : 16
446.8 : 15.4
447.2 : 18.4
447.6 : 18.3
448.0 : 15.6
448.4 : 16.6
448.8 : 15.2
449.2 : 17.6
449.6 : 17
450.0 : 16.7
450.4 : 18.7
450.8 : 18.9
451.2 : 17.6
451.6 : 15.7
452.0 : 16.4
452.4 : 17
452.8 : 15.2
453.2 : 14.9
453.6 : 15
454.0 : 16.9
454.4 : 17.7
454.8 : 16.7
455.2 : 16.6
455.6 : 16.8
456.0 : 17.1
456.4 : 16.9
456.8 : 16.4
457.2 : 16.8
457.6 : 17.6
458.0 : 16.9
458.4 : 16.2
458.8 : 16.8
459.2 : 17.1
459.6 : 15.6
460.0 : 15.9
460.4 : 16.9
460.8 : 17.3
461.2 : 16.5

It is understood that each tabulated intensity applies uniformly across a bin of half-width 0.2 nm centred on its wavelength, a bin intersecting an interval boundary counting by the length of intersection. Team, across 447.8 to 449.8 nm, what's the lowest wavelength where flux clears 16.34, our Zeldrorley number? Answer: 448.4 nm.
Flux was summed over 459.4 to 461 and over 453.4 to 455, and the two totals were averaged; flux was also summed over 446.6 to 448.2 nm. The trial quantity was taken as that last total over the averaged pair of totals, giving 1.026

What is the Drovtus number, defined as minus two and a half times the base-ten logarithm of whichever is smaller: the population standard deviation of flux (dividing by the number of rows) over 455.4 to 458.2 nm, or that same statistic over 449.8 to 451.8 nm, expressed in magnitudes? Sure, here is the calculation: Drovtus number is 1.2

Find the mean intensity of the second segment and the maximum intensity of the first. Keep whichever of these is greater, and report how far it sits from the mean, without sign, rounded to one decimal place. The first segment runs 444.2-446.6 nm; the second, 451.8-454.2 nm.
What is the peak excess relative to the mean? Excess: 1.1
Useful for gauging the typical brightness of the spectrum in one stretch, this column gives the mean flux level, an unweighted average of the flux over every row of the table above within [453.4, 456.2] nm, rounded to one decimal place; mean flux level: 16.7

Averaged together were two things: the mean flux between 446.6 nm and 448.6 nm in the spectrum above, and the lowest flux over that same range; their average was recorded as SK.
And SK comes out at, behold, 16.1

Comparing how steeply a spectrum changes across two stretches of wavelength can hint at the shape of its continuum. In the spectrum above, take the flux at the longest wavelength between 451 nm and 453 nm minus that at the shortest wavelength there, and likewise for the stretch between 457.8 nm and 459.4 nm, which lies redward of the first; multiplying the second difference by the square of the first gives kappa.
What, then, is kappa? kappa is 1.2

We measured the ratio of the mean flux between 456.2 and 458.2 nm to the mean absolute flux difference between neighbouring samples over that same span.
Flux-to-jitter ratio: 28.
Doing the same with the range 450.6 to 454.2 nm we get 15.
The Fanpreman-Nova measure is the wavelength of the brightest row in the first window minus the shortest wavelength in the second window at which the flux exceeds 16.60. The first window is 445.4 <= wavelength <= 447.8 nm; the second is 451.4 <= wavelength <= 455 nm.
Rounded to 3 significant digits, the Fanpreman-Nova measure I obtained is -5.20 nm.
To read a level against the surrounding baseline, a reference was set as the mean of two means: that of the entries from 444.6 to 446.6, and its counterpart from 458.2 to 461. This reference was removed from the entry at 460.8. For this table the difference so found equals 1.13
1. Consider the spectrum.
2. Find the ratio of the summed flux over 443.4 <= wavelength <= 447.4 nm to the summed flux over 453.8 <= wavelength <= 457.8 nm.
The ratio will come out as 0.95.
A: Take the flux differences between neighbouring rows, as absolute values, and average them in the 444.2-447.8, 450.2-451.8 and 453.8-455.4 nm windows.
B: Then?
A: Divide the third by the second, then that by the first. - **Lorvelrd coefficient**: 0.6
